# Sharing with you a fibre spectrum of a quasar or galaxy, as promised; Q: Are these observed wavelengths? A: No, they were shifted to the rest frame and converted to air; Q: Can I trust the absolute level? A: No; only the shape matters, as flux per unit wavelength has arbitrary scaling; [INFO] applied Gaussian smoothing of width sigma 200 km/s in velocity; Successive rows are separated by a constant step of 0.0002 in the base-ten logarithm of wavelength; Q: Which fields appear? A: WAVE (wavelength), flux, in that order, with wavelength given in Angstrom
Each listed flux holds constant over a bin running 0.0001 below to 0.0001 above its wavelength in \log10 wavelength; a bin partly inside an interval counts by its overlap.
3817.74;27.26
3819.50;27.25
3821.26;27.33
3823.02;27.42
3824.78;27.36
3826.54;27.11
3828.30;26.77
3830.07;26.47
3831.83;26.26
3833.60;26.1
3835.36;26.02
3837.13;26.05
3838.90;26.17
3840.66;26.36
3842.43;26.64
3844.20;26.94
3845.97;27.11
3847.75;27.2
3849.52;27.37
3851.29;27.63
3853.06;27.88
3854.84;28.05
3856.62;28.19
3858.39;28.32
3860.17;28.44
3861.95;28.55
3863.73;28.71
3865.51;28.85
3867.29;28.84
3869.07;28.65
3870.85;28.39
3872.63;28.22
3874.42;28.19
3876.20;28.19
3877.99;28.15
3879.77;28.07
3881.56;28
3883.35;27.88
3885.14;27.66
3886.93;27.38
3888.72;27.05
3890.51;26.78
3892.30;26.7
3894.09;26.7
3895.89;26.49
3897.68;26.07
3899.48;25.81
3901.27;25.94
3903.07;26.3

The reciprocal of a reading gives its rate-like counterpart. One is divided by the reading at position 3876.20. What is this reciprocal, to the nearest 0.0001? 0.0355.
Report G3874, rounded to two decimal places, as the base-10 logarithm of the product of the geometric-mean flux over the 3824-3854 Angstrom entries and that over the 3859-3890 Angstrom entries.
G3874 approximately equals 2.88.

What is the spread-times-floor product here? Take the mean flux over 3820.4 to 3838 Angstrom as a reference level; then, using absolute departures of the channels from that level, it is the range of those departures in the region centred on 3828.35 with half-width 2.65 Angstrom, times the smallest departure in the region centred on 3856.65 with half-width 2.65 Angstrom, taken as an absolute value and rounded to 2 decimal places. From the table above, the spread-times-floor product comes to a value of 0.46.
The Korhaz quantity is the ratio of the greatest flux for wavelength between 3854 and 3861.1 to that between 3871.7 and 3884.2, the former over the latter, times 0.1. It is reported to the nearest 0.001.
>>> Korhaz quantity 0.101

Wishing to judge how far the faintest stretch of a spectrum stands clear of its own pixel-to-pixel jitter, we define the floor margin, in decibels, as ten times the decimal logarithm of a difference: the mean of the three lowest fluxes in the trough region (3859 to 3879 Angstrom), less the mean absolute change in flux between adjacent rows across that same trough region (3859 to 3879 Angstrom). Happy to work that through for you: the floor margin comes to 14.5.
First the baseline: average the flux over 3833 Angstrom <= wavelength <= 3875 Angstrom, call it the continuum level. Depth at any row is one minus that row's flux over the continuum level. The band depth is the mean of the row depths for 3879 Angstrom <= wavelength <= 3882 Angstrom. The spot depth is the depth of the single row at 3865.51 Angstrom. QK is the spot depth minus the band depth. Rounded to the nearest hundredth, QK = -0.03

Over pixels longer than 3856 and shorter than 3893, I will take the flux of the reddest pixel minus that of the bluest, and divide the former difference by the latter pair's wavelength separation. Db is -0.04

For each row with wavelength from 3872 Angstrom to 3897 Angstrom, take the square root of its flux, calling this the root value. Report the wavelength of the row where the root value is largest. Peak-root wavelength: 3872.63 Angstrom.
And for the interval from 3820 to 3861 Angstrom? 3860.17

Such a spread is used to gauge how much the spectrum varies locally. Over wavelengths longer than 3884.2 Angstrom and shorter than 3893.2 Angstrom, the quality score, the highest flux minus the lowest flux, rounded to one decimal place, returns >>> 1.0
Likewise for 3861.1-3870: 0.3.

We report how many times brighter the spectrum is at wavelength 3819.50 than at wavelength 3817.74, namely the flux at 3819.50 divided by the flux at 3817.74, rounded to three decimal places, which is 1.000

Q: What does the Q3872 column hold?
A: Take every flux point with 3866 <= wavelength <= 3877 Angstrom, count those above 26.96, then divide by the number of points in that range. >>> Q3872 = 1.00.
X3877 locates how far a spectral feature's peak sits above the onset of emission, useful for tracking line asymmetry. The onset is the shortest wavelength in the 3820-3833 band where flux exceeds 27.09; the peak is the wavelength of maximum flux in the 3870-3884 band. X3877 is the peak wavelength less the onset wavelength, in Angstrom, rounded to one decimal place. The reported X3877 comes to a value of 49.6 Angstrom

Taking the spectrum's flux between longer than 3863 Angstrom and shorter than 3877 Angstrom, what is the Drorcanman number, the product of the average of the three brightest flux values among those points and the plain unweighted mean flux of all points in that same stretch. 821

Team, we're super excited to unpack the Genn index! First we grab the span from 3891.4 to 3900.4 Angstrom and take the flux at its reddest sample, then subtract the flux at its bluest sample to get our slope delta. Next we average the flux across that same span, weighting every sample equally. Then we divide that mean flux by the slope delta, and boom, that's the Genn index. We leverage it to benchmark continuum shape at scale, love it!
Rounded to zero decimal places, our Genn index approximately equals -30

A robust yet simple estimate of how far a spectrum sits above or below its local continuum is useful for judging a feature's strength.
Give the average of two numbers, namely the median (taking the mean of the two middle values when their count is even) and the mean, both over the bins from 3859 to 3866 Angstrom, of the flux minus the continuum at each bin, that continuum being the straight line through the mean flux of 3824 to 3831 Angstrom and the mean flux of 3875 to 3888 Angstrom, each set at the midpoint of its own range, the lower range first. 1.1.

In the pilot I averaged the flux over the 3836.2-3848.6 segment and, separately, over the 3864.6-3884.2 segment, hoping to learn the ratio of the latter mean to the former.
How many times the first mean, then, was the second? 1.06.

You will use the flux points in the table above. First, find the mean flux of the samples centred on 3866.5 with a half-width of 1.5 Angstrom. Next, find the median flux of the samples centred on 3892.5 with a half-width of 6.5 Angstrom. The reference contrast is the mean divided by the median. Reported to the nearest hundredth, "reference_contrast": 1.08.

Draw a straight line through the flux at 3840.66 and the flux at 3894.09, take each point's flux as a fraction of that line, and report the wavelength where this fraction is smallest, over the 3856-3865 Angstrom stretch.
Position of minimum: 3856.62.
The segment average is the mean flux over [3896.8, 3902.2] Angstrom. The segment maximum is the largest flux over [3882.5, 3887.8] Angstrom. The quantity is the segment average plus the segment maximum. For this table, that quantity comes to 53.8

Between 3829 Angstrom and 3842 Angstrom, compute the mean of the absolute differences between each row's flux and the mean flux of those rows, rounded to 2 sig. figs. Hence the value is 0.14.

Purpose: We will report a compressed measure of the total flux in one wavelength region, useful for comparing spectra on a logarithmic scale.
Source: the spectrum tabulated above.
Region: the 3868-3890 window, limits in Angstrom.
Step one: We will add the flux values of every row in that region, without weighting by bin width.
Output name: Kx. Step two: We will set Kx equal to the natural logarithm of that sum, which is 5.8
